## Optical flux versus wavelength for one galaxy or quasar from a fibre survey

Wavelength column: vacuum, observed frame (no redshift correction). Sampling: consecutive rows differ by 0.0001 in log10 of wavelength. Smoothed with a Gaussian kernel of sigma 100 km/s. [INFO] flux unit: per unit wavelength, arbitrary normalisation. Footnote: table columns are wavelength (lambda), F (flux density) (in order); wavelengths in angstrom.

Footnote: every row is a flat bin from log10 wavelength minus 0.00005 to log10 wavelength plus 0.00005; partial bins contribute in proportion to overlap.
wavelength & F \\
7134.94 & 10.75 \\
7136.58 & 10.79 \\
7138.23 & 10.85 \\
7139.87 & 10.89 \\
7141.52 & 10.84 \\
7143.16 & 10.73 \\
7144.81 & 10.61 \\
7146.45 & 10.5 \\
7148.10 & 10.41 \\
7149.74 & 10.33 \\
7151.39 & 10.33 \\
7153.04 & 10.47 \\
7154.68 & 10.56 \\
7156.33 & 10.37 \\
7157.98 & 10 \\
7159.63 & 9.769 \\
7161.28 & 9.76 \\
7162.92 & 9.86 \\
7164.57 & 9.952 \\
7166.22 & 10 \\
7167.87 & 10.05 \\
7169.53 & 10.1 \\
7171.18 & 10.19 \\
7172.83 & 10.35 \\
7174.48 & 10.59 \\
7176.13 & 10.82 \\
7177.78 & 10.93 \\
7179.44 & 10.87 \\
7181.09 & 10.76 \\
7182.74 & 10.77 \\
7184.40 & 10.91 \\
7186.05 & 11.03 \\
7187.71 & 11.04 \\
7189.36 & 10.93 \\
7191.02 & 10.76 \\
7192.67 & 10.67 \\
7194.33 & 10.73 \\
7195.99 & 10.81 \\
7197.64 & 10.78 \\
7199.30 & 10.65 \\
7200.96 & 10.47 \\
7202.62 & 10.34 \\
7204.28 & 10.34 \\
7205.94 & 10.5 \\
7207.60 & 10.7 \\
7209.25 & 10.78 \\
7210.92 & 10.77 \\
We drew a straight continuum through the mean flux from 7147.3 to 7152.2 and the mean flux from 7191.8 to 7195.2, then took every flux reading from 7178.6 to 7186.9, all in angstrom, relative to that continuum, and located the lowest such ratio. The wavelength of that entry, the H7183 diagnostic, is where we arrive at 7182.74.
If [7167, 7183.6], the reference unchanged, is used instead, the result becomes 7167.87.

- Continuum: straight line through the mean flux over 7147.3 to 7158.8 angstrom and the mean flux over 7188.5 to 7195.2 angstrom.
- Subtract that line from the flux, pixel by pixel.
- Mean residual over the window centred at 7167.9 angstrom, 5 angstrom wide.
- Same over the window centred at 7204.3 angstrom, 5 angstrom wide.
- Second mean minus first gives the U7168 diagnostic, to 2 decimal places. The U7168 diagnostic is -0.05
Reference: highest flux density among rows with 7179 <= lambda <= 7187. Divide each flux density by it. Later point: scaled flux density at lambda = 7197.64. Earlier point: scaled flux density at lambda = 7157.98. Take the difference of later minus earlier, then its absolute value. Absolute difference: 0.071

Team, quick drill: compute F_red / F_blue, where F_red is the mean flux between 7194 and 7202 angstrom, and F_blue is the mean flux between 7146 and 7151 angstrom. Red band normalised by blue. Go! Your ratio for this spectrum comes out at 1.03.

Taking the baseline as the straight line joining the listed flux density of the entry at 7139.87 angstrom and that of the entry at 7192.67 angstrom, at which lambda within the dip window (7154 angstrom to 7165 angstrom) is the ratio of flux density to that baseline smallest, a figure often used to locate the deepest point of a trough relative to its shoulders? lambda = 7161.28 angstrom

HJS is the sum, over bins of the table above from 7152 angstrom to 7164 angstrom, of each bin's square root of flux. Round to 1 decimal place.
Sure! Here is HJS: 22.3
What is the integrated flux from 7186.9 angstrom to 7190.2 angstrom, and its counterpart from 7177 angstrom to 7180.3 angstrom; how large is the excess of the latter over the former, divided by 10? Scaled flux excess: 0.0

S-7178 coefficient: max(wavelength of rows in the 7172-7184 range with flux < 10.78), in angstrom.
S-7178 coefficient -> 7182.74 angstrom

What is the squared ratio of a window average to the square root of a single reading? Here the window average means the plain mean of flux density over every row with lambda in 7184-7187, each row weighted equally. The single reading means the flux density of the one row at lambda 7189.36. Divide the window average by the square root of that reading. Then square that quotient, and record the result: 11.0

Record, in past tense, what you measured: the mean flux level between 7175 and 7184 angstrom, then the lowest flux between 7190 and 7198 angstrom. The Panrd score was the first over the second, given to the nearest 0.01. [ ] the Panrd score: 1.01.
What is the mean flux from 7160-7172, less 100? -90.0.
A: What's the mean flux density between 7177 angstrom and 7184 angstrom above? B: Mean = 10.83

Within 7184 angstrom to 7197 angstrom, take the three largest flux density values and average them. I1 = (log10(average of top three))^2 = 1.084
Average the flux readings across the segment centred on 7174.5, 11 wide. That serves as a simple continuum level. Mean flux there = 10.6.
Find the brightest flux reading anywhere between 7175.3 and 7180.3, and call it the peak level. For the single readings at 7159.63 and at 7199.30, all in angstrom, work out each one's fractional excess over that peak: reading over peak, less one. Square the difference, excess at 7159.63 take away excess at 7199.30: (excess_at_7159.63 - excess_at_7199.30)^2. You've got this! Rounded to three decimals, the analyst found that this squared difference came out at 0.006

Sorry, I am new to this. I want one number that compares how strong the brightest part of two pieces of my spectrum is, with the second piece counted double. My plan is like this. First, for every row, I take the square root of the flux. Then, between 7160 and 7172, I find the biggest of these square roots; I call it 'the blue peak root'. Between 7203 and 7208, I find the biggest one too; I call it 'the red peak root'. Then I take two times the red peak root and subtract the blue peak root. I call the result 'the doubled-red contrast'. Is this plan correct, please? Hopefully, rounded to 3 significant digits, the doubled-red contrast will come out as 3.35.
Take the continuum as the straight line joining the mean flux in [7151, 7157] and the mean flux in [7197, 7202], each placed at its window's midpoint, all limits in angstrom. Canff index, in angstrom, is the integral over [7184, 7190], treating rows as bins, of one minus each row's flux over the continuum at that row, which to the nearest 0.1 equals -0.2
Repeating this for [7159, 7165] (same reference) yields 0.4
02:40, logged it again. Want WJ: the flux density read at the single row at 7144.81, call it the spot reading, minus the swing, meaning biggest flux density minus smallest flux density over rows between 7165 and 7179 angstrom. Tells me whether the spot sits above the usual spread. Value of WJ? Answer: 9.7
